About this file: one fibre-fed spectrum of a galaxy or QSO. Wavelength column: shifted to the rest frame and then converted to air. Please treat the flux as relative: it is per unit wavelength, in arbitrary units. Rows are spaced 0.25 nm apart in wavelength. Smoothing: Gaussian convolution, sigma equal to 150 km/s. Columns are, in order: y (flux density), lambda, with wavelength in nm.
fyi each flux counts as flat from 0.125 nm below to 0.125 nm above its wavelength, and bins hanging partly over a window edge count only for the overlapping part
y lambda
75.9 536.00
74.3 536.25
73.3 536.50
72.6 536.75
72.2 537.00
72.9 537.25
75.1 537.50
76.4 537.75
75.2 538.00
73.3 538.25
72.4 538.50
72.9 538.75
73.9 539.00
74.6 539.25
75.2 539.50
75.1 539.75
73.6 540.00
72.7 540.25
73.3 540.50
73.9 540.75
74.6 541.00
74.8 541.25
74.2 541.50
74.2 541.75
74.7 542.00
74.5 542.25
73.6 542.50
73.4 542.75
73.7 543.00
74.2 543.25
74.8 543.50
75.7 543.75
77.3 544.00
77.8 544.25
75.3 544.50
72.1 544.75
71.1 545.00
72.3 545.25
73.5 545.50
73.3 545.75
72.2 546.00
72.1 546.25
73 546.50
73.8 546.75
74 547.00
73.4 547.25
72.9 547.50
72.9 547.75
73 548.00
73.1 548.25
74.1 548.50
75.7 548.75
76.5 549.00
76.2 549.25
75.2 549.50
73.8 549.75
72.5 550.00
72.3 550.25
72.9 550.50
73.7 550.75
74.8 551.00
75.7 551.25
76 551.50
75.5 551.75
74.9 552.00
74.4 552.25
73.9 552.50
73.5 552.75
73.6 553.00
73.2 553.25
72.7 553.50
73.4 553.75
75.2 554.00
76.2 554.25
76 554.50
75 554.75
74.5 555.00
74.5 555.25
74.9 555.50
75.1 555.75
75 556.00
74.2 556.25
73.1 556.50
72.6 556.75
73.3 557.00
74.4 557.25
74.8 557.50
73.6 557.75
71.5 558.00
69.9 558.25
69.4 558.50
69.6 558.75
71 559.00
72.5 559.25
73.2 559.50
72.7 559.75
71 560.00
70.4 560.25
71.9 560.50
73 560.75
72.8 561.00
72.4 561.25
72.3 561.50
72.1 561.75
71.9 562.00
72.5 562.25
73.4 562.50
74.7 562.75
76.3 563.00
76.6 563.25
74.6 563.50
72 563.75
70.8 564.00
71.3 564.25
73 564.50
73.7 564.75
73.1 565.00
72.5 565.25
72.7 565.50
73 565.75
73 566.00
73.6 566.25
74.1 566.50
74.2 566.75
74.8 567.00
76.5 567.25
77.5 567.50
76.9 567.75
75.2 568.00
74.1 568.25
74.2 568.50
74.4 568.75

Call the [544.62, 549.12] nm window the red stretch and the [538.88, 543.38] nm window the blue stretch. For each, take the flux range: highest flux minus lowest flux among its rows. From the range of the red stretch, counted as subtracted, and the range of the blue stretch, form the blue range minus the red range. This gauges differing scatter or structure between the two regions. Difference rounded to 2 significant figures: -2.9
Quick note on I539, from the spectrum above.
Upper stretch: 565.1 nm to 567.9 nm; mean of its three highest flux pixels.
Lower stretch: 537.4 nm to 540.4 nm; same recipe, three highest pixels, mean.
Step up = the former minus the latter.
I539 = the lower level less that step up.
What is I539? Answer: 74.2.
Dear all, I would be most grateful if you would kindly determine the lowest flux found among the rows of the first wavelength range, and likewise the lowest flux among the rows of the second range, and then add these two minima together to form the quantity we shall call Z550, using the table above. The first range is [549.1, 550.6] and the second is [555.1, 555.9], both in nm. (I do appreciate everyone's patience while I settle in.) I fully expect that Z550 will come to 147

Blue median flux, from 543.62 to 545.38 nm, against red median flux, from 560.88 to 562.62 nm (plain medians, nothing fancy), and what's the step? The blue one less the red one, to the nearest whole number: 3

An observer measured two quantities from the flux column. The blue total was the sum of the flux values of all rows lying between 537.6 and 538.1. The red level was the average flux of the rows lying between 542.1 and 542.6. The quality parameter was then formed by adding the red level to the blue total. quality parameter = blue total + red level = 225.7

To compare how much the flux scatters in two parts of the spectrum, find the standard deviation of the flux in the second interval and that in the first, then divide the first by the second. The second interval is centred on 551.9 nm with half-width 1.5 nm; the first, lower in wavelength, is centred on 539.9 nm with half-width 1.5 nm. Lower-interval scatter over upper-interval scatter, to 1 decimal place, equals 0.9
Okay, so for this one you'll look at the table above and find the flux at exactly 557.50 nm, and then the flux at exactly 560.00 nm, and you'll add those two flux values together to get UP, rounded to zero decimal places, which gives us 146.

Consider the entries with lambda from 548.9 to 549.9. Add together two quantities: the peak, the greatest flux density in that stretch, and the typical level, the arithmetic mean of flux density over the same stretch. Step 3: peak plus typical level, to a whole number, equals 152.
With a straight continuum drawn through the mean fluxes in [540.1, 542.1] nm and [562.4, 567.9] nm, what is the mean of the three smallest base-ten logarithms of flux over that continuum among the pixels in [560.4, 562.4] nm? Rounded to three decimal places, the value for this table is -0.012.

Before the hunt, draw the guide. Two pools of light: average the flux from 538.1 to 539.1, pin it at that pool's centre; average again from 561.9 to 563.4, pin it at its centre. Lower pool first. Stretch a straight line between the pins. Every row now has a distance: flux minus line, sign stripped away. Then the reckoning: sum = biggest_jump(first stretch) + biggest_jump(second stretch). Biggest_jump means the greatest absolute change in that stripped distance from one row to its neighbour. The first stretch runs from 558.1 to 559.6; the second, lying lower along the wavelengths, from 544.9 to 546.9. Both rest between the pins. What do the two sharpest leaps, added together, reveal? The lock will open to 2.7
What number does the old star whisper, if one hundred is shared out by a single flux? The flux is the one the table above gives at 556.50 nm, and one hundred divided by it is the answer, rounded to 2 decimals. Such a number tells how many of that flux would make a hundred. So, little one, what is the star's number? 1.37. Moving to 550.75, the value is 1.36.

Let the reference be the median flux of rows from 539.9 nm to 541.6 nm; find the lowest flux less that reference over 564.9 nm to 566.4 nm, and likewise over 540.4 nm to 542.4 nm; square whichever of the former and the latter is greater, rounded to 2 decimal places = 0.36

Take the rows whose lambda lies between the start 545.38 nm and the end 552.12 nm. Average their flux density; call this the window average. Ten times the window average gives 739.6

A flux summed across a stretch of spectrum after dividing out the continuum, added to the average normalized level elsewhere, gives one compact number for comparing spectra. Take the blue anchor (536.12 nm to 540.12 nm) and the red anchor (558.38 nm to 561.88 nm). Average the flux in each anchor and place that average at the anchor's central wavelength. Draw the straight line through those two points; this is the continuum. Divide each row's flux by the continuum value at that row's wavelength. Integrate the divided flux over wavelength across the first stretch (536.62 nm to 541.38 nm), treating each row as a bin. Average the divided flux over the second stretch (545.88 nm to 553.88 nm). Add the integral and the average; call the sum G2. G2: 5.8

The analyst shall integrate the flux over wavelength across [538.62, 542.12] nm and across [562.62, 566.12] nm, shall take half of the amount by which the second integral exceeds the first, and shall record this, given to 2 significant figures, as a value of -1.3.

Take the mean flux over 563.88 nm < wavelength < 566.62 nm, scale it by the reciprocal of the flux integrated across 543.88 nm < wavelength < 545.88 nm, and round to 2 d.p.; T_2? 0.49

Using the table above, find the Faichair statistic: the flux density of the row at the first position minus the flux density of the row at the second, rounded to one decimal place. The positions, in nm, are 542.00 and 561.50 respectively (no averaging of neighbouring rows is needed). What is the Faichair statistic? 2.4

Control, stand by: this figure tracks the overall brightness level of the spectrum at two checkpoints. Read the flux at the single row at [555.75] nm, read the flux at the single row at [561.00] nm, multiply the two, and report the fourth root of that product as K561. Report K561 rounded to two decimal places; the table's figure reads 8.60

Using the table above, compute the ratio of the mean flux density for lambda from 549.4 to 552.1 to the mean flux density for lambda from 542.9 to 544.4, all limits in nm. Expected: 0.98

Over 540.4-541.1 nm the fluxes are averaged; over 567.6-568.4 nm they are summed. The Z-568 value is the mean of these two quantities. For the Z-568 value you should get 150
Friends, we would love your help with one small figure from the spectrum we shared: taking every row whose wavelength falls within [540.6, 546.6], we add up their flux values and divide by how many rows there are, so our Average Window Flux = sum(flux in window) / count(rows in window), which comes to 74.0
